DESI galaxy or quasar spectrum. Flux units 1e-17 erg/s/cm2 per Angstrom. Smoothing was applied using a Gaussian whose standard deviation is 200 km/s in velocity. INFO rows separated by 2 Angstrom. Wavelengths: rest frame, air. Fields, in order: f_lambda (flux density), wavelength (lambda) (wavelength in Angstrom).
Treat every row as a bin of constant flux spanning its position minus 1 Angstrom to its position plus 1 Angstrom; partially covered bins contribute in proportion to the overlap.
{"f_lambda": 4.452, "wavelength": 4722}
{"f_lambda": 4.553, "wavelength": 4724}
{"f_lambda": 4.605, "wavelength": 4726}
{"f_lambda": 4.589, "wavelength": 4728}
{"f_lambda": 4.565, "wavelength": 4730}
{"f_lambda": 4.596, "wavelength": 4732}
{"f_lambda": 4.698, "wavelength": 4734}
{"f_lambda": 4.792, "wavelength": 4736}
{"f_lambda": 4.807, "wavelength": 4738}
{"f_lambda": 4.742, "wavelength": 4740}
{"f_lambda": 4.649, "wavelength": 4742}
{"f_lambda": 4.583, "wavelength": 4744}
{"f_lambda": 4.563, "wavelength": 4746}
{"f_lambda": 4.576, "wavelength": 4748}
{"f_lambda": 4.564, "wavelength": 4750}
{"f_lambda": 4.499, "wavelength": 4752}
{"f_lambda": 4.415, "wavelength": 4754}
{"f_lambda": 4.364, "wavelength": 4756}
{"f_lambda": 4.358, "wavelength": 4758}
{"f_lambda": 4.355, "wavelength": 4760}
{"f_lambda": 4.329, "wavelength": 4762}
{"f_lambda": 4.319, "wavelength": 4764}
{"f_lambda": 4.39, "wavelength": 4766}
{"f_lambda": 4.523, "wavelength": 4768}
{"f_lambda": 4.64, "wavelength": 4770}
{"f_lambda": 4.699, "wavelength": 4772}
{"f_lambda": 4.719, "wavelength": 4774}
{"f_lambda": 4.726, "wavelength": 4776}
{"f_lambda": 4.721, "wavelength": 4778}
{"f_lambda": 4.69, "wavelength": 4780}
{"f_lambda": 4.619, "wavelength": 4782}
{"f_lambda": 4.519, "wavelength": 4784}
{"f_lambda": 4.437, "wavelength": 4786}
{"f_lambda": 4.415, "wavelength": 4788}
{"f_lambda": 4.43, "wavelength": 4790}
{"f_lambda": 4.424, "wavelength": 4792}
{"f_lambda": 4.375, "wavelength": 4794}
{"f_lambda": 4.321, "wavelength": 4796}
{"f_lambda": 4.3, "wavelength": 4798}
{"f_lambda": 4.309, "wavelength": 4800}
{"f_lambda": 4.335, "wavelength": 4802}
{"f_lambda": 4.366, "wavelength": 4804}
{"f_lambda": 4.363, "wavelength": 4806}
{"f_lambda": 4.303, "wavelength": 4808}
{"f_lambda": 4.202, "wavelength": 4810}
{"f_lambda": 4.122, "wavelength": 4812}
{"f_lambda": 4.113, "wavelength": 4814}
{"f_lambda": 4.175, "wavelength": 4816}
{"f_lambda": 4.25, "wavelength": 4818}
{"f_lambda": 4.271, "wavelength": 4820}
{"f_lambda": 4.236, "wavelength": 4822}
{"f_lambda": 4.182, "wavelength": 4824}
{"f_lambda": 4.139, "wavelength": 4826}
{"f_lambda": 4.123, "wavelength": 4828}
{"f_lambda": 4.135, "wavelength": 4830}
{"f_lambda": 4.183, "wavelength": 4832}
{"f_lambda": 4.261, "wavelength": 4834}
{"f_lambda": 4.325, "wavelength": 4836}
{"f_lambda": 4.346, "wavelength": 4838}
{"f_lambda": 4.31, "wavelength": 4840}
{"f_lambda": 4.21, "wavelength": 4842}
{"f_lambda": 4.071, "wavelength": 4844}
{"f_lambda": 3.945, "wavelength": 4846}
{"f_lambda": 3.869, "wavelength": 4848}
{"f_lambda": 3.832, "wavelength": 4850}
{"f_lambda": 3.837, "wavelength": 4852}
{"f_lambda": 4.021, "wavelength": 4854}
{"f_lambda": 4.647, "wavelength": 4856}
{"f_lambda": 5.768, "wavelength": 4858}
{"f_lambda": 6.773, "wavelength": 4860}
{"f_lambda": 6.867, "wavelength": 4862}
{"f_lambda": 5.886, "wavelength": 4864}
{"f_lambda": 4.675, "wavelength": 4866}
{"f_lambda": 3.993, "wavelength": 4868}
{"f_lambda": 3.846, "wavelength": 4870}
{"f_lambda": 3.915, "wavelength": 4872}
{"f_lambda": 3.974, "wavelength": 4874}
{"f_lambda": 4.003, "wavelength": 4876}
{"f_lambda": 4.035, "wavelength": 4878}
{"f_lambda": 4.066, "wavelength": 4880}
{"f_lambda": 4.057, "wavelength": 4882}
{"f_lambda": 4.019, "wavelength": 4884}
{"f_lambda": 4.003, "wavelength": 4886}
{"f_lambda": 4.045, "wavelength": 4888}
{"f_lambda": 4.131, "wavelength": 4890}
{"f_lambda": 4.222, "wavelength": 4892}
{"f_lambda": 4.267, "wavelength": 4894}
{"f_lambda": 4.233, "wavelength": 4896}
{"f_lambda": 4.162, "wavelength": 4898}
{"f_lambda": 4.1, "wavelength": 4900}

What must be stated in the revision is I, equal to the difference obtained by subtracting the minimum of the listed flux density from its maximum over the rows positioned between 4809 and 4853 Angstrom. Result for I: 0.5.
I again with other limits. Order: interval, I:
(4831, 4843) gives 0.2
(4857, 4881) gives 3.0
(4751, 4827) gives 0.6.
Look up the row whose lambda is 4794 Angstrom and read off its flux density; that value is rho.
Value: 4.375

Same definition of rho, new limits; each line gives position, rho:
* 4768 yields 4.523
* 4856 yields 4.647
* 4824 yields 4.182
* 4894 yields 4.267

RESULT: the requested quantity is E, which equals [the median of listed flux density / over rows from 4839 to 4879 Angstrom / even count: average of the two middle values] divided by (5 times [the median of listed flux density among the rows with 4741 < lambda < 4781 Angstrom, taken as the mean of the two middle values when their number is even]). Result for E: 0.177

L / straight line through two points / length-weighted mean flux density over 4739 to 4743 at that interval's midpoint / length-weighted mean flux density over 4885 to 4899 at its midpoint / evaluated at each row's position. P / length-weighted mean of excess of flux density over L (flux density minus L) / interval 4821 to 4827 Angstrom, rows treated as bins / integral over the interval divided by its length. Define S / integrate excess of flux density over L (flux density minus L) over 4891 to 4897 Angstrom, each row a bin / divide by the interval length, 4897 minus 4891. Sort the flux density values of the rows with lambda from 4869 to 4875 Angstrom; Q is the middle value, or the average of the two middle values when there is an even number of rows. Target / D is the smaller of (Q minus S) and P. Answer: -0.21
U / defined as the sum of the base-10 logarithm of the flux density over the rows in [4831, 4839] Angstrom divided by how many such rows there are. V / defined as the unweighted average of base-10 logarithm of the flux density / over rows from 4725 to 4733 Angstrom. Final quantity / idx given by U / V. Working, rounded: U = 0.631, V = 0.66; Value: 0.95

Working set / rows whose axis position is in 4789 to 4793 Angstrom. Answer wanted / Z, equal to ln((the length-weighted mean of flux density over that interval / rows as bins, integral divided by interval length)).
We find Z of 1.488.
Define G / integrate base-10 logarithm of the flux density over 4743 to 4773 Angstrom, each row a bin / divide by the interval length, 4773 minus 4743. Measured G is 0.651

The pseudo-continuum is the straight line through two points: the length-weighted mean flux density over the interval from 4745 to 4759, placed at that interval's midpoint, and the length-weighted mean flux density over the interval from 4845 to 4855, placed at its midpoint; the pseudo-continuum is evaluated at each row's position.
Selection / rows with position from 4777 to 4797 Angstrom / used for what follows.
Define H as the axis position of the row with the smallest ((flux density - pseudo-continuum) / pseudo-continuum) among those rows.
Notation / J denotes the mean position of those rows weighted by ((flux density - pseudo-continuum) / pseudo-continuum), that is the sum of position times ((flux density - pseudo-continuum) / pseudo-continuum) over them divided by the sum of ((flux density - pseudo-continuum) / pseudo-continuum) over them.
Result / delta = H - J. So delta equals 11.2 Angstrom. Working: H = 4796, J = 4784.8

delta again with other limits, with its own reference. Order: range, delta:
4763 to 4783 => -12.2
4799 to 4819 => 4.6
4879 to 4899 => -4.4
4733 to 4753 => 11.7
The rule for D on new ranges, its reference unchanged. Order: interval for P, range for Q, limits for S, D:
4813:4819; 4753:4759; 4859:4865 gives -0.25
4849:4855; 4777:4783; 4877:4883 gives -0.40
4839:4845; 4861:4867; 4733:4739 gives -0.13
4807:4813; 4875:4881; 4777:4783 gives -0.24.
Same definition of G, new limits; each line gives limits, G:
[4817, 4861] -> 0.635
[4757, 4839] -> 0.640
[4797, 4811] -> 0.635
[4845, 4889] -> 0.641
